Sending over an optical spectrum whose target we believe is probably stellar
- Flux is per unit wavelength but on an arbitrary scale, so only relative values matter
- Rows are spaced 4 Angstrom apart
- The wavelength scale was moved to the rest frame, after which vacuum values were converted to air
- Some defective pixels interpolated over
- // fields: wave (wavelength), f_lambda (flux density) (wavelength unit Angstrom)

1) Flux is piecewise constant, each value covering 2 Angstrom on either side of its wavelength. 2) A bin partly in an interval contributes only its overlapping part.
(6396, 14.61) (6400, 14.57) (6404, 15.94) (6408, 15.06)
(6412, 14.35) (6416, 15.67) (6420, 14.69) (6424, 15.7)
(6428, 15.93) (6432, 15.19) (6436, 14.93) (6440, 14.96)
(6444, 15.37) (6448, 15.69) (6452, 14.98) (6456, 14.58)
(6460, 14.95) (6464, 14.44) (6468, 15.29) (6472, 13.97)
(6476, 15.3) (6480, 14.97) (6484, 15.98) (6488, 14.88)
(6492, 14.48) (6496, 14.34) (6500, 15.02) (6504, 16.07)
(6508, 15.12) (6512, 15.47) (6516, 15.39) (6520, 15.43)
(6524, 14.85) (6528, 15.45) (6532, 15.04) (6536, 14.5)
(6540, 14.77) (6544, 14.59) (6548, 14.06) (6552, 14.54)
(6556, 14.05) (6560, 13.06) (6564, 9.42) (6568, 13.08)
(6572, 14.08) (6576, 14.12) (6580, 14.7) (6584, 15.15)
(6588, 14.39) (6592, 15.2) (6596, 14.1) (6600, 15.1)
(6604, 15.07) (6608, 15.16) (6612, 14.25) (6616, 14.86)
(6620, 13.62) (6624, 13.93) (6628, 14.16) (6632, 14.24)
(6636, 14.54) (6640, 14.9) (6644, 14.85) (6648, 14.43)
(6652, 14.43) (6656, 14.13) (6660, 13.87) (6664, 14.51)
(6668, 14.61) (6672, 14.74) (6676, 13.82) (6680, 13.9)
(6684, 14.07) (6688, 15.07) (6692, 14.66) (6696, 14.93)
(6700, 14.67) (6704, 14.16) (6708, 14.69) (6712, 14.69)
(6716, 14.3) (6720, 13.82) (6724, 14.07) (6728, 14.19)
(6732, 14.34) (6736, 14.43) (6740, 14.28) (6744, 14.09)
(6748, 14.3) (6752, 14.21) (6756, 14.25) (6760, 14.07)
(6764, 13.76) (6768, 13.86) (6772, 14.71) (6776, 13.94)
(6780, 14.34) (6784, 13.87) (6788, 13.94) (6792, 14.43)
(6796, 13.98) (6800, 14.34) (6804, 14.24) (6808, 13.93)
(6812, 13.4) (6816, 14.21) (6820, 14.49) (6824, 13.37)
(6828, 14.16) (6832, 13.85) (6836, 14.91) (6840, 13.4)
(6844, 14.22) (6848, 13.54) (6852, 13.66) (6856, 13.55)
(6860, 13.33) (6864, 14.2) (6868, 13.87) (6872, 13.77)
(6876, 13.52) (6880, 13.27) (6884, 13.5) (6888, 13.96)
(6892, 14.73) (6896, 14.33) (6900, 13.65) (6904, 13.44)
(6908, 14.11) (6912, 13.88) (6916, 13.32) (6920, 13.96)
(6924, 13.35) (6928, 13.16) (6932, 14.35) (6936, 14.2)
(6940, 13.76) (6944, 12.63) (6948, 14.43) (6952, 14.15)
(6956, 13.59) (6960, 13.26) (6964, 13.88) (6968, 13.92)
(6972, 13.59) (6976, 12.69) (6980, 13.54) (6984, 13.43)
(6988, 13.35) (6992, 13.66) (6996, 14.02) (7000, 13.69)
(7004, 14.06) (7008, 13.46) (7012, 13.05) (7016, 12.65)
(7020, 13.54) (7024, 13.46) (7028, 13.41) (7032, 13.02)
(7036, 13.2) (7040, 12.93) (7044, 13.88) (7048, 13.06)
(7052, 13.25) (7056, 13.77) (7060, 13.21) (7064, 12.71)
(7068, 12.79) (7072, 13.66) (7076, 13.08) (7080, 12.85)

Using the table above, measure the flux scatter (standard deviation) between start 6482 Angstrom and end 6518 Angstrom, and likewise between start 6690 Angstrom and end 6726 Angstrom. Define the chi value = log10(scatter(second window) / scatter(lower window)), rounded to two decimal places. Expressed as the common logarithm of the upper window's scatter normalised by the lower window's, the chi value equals -0.21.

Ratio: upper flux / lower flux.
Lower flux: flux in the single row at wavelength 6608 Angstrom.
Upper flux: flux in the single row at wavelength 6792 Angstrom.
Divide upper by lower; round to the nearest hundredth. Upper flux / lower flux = 0.95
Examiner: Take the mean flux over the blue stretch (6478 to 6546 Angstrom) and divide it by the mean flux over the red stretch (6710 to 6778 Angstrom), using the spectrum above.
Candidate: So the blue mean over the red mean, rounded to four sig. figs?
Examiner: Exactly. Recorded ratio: 1.062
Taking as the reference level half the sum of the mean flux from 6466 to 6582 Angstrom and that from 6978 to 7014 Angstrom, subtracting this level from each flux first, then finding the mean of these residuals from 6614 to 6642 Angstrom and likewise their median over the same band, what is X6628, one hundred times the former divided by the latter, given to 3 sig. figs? 147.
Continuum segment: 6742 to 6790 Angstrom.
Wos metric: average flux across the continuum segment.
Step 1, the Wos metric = 14.1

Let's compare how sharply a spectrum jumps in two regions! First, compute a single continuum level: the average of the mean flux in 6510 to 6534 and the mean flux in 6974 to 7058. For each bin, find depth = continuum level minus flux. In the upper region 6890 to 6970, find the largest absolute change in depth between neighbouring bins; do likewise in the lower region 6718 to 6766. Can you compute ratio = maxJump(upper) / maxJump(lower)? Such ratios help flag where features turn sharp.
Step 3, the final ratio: 5.8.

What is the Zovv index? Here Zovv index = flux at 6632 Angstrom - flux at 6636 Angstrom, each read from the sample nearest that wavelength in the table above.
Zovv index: -0.3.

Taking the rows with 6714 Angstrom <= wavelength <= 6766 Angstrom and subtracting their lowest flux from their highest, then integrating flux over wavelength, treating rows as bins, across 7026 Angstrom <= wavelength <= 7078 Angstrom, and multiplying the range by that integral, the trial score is 461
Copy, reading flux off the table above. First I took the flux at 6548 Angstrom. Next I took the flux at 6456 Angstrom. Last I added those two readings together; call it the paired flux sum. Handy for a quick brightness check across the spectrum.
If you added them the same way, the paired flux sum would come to 28.6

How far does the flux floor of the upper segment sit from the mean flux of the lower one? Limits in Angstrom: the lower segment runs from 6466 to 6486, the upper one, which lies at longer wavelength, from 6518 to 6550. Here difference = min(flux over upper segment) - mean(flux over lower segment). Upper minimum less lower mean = -1.0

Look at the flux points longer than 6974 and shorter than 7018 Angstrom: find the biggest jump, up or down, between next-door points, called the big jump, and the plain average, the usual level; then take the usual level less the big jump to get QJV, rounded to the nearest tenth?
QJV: 12.6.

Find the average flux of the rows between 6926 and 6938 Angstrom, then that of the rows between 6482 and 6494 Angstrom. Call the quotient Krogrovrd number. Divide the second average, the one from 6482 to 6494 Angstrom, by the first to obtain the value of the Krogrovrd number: 1.09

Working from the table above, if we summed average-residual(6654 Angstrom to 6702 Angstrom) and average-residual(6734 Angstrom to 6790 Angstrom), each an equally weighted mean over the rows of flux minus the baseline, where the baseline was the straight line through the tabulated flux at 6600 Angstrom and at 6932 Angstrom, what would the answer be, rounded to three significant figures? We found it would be -1.10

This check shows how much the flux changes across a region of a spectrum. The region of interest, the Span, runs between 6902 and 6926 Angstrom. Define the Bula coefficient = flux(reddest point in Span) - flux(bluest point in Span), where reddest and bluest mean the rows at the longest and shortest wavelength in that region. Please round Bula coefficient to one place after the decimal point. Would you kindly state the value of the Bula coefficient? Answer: -0.1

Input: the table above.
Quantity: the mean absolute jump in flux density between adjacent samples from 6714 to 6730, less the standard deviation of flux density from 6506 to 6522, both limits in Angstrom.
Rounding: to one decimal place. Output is 0.1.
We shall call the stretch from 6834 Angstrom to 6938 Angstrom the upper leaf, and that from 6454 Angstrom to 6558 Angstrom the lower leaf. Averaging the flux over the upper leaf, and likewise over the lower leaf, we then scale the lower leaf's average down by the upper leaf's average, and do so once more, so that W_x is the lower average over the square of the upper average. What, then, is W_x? 0.0781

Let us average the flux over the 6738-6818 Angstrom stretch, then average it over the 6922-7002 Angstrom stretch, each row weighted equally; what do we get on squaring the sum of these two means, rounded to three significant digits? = 770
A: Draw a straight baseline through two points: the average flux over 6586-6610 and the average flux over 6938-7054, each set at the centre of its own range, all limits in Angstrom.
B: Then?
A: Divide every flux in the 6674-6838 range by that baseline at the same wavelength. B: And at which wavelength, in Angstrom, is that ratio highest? 6836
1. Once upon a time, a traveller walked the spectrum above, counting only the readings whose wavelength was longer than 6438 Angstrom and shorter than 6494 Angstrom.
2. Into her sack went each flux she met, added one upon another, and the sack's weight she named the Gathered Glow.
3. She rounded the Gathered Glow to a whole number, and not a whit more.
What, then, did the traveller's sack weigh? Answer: 210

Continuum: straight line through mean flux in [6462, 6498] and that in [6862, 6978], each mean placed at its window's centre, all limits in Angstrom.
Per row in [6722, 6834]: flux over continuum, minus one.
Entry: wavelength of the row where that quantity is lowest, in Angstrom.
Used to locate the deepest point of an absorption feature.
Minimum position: 6824 Angstrom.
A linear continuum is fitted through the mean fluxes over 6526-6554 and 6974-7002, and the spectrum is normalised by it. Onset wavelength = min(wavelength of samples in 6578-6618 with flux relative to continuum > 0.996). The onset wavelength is 6580 Angstrom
